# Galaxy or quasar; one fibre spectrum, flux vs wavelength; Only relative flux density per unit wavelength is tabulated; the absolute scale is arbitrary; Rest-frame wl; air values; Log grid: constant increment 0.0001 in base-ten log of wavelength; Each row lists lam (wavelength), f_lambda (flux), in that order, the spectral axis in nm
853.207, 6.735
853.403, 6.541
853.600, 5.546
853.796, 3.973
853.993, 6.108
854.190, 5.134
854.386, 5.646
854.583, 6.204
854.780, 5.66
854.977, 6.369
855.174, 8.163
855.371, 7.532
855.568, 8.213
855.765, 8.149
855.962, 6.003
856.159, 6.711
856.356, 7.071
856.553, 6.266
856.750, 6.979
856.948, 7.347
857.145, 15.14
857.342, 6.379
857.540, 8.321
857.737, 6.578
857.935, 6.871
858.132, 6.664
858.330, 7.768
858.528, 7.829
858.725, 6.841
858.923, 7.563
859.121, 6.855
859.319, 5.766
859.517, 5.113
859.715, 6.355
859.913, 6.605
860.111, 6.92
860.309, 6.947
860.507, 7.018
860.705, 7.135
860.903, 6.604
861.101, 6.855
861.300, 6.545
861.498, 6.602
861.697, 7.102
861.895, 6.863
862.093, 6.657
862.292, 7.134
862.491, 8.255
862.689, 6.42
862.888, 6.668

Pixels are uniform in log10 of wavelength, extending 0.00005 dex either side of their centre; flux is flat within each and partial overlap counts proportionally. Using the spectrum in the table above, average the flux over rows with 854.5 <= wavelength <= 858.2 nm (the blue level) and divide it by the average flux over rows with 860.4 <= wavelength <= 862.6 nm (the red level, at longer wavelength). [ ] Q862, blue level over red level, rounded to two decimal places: 1.06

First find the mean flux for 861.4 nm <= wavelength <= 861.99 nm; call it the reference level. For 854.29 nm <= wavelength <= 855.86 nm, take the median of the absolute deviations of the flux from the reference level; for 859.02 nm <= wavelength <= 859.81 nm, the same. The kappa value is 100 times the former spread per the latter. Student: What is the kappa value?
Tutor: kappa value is 151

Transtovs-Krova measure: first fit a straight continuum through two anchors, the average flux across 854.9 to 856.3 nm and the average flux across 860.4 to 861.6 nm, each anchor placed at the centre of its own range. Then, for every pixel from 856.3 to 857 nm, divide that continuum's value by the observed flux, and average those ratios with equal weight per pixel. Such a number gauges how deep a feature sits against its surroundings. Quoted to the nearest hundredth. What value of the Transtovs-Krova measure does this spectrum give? 1.05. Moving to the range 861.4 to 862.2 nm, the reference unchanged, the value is 0.99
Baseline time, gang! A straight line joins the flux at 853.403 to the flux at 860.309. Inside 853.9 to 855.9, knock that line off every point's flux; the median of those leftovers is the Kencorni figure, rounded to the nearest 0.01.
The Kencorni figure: -0.34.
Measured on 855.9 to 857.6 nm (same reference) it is 0.24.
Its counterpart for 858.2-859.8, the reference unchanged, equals -0.02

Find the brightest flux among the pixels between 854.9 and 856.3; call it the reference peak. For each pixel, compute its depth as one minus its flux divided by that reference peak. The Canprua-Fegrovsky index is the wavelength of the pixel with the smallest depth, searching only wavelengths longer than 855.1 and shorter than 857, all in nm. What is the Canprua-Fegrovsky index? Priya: 855.568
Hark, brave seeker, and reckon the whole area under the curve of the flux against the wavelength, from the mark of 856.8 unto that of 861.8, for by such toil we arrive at 36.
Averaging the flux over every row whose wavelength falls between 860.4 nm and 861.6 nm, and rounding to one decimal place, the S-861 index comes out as 6.8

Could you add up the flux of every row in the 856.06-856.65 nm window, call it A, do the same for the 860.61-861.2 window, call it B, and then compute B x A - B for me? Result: 392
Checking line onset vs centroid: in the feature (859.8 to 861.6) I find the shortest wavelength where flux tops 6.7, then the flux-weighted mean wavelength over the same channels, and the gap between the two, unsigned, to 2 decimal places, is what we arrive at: 0.59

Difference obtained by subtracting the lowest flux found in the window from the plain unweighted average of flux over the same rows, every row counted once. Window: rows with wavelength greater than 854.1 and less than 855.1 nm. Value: 0.7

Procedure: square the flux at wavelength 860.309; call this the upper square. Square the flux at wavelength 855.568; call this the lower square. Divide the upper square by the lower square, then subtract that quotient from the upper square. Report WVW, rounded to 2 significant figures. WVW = 48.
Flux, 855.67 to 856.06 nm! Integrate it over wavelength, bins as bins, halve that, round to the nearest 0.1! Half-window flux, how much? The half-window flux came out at 1.4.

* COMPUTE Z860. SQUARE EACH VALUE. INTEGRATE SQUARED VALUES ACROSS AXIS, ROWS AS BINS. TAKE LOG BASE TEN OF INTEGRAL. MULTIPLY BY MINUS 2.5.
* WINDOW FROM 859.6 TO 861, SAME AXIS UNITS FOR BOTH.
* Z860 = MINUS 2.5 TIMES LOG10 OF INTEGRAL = -4.52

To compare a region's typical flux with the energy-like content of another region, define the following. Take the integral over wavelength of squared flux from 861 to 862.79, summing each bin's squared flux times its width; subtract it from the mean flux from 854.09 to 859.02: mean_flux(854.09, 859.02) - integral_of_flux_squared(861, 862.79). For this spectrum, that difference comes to -79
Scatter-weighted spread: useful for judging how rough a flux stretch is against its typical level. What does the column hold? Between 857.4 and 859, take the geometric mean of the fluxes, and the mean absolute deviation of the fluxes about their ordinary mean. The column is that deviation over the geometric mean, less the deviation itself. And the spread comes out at -0.49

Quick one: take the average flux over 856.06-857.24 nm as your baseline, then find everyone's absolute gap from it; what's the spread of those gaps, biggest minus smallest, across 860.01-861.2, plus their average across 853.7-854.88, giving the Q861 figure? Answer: 3.3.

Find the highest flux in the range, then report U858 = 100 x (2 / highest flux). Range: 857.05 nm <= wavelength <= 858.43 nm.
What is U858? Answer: 13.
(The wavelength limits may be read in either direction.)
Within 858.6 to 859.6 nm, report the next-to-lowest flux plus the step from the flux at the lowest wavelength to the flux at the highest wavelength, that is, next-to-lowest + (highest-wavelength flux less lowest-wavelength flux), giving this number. 4.0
